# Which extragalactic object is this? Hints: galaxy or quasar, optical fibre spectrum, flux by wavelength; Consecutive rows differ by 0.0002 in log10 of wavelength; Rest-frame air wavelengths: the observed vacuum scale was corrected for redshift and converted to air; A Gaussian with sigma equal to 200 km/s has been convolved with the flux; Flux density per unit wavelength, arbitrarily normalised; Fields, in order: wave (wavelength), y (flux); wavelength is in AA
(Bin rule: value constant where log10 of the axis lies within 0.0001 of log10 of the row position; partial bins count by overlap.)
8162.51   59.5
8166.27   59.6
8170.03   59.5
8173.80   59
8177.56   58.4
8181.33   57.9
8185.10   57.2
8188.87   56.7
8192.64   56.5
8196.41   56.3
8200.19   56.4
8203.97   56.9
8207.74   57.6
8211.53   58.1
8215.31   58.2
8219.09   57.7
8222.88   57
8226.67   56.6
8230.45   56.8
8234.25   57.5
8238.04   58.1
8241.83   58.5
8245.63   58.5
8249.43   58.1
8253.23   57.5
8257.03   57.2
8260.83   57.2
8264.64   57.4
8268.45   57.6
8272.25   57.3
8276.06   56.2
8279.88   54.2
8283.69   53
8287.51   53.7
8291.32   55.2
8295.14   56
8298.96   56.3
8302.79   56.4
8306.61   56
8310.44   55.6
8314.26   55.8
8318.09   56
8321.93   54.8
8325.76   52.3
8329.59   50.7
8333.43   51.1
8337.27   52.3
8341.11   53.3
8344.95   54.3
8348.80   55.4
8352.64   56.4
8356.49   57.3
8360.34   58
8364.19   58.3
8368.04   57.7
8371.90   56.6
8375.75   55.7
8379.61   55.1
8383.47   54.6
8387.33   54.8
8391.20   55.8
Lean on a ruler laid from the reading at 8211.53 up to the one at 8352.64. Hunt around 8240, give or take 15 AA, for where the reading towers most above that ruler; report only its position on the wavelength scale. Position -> 8245.63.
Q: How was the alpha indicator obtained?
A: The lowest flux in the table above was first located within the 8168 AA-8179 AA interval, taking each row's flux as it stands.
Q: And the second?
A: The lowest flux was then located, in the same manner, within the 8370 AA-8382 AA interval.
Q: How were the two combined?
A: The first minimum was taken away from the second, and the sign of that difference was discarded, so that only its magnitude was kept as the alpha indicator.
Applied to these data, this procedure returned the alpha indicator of 3.3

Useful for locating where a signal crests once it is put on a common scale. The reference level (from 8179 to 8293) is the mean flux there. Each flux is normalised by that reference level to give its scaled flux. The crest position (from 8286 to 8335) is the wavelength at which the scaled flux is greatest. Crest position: 8302.79 AA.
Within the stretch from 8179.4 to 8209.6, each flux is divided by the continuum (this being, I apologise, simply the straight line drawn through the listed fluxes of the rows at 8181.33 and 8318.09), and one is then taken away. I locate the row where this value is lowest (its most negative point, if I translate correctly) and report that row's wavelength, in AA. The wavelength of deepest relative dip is 8196.41 AA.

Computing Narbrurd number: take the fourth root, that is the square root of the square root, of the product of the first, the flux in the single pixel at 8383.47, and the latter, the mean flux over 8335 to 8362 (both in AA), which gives 7.41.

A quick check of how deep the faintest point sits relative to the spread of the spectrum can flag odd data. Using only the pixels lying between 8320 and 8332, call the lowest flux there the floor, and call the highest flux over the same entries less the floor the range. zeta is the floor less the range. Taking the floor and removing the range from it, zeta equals 47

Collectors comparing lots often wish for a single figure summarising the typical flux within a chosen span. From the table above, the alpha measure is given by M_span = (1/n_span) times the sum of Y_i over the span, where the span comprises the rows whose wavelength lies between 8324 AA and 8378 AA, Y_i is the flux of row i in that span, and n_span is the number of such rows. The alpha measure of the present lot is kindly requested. 55.0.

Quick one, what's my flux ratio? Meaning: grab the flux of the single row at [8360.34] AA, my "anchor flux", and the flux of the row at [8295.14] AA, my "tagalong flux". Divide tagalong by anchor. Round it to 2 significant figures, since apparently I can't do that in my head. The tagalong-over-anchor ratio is 0.97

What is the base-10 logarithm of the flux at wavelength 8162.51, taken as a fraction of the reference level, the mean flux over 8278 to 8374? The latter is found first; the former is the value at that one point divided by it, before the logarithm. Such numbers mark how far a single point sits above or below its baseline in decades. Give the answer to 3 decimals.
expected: 0.034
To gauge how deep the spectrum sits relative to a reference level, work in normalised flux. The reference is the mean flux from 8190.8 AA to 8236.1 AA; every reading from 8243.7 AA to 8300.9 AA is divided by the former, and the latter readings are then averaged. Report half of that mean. 0.493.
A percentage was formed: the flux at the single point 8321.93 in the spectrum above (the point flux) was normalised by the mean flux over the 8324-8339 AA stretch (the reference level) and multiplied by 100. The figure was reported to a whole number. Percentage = 106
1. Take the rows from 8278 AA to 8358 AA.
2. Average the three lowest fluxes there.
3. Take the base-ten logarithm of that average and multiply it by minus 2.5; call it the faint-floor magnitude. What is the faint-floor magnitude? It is -4.28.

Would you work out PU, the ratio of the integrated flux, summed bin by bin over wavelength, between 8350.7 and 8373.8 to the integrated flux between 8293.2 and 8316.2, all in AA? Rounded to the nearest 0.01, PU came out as 1.03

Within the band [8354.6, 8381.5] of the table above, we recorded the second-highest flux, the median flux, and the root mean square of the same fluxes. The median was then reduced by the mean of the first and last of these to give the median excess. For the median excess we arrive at -0.18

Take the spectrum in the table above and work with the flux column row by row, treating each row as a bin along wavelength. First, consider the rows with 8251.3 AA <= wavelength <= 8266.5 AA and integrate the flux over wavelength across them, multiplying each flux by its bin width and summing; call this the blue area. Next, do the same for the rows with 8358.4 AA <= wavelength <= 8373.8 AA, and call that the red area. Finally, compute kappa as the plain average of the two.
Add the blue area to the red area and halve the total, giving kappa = 880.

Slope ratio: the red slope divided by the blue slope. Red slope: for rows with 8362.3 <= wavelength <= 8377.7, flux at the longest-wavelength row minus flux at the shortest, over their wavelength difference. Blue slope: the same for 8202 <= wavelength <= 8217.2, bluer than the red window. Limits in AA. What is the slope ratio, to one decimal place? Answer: -2.0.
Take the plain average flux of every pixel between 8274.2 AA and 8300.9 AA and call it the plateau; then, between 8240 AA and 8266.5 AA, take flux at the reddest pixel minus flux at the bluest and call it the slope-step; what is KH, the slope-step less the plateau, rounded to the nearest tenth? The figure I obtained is -56.0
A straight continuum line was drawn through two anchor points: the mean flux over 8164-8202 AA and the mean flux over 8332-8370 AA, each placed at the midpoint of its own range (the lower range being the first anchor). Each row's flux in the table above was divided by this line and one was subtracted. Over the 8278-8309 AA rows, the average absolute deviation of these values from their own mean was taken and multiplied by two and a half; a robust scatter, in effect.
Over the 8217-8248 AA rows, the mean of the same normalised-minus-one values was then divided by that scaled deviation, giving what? 0.17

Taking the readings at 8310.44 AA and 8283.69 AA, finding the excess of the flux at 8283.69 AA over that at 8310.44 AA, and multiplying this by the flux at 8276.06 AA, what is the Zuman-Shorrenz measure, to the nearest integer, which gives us -146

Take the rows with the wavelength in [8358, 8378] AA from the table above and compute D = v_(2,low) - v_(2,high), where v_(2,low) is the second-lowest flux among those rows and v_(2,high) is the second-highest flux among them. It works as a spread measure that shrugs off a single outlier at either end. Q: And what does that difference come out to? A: -1.4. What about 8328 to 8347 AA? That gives -2.2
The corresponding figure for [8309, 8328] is -1.0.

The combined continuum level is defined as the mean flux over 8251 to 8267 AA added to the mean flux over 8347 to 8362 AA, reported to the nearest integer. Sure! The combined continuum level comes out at 114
